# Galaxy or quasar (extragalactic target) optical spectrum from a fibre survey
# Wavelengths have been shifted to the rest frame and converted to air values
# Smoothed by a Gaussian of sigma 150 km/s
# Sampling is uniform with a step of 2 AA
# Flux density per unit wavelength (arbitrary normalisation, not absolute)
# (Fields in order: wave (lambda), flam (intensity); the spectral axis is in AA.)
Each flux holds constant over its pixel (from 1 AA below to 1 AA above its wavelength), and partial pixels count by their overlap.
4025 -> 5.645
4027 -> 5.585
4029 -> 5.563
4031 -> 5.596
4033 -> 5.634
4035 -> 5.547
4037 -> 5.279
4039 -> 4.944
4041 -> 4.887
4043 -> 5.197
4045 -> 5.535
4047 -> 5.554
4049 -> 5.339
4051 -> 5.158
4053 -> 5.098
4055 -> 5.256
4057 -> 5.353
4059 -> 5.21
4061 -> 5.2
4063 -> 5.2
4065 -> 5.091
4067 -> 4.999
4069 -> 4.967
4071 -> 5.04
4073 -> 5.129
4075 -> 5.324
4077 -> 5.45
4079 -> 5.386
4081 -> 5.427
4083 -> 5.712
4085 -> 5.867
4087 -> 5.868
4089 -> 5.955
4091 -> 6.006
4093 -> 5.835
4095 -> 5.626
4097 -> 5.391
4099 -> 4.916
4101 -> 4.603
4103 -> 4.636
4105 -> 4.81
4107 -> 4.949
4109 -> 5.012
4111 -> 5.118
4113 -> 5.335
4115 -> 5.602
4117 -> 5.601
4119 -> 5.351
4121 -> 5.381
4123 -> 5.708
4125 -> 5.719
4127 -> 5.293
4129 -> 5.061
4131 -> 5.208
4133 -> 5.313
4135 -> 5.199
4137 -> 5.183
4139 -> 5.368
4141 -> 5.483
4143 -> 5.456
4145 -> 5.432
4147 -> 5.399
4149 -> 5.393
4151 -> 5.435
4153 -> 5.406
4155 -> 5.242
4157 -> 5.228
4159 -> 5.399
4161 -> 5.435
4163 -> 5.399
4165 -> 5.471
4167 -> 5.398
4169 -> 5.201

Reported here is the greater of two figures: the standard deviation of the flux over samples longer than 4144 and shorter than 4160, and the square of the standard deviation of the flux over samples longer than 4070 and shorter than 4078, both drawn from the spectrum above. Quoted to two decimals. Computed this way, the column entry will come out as 0.08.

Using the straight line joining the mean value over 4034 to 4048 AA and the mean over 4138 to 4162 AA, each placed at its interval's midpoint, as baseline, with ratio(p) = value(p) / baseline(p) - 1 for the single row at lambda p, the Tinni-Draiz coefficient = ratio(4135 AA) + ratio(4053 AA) -0.07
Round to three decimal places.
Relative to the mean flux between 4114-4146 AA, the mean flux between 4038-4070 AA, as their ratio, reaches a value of 0.961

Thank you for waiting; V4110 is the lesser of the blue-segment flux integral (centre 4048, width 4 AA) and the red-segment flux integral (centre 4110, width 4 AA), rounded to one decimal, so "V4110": 20.3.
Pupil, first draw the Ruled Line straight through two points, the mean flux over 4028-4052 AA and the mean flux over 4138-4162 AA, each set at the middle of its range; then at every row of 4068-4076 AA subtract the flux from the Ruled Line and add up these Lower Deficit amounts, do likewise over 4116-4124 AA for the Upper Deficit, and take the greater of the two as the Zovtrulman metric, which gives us 1.0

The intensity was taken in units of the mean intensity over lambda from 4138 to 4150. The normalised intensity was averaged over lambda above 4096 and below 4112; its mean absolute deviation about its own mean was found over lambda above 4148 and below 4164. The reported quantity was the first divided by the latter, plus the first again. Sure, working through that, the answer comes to 76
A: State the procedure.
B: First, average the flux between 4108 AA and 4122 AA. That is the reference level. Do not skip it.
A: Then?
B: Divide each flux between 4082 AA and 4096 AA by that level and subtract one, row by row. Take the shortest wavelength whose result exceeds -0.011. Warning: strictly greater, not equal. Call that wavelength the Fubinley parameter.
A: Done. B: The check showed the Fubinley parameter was 4083 AA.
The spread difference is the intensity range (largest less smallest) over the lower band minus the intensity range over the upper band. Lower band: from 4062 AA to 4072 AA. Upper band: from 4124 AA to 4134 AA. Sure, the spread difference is -0.4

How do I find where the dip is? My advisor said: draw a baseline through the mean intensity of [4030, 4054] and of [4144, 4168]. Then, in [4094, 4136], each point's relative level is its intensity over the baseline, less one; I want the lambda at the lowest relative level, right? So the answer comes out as 4101 AA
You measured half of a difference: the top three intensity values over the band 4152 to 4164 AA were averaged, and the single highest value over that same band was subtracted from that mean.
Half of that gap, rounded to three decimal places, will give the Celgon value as -0.011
